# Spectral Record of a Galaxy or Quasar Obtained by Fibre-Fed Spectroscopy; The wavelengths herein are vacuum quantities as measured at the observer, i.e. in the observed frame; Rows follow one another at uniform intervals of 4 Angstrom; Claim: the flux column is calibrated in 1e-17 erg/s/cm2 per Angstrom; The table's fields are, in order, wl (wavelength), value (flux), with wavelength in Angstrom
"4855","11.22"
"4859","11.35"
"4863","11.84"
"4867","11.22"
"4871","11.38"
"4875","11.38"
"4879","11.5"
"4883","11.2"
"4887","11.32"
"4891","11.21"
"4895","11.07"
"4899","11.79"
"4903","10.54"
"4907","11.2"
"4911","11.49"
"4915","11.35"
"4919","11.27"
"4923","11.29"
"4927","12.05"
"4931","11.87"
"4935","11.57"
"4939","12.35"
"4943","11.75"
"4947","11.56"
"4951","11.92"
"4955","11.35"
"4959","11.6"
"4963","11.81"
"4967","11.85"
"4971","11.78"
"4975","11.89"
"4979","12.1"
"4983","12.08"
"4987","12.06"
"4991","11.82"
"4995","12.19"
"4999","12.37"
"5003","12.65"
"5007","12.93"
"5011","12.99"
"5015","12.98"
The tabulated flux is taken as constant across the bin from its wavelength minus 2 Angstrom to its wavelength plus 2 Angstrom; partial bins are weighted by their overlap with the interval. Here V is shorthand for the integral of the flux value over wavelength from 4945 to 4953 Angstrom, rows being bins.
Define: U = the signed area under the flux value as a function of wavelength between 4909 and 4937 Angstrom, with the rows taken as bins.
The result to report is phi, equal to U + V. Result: 417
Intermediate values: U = 324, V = 94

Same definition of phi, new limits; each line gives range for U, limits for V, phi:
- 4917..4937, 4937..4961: 514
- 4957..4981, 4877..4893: 465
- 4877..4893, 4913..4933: 412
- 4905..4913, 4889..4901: 227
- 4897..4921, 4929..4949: 507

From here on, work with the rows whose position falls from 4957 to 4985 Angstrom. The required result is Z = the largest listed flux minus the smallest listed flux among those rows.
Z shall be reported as 0.5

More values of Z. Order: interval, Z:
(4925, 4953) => 0.8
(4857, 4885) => 0.6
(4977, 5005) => 0.8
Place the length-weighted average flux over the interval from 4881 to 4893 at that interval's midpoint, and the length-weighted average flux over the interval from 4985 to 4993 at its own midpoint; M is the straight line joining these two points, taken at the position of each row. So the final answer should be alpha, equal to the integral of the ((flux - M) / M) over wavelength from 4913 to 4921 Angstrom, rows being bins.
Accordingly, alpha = -0.10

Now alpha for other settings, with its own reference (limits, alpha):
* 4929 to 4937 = 0.11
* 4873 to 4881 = 0.19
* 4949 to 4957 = -0.04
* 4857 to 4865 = 0.38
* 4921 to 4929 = 0.12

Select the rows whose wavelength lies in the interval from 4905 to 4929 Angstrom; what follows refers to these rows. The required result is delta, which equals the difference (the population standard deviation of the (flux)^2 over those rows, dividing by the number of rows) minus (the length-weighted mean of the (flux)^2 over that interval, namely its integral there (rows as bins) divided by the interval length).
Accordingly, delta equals -124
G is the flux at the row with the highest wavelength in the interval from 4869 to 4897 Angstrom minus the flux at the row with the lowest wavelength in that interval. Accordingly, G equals -0.3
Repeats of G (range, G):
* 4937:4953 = -0.4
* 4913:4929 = 0.7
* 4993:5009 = 0.7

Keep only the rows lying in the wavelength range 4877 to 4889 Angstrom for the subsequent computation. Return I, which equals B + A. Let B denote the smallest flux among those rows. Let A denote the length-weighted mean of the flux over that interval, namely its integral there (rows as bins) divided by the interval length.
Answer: 22.5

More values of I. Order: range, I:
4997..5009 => 25.0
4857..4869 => 22.7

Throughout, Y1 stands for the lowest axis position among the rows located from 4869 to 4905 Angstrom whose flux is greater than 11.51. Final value 4899 Angstrom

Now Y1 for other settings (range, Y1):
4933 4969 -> 4935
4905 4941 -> 4927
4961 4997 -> 4963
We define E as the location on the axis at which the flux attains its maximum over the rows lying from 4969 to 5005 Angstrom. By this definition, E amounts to 5003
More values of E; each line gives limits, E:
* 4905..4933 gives 4927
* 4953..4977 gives 4975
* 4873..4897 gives 4879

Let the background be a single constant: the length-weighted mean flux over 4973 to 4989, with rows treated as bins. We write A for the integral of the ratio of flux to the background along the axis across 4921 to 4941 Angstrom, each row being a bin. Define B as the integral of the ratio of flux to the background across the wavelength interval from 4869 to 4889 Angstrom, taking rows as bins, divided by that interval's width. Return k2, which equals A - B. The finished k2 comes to 18.7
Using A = 19.7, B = 0.944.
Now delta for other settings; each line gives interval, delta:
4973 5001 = -142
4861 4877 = -126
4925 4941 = -136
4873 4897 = -124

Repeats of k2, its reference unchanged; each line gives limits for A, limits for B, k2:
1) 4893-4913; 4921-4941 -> 17.7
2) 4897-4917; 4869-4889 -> 17.8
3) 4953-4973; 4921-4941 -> 18.4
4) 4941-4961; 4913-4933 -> 18.4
